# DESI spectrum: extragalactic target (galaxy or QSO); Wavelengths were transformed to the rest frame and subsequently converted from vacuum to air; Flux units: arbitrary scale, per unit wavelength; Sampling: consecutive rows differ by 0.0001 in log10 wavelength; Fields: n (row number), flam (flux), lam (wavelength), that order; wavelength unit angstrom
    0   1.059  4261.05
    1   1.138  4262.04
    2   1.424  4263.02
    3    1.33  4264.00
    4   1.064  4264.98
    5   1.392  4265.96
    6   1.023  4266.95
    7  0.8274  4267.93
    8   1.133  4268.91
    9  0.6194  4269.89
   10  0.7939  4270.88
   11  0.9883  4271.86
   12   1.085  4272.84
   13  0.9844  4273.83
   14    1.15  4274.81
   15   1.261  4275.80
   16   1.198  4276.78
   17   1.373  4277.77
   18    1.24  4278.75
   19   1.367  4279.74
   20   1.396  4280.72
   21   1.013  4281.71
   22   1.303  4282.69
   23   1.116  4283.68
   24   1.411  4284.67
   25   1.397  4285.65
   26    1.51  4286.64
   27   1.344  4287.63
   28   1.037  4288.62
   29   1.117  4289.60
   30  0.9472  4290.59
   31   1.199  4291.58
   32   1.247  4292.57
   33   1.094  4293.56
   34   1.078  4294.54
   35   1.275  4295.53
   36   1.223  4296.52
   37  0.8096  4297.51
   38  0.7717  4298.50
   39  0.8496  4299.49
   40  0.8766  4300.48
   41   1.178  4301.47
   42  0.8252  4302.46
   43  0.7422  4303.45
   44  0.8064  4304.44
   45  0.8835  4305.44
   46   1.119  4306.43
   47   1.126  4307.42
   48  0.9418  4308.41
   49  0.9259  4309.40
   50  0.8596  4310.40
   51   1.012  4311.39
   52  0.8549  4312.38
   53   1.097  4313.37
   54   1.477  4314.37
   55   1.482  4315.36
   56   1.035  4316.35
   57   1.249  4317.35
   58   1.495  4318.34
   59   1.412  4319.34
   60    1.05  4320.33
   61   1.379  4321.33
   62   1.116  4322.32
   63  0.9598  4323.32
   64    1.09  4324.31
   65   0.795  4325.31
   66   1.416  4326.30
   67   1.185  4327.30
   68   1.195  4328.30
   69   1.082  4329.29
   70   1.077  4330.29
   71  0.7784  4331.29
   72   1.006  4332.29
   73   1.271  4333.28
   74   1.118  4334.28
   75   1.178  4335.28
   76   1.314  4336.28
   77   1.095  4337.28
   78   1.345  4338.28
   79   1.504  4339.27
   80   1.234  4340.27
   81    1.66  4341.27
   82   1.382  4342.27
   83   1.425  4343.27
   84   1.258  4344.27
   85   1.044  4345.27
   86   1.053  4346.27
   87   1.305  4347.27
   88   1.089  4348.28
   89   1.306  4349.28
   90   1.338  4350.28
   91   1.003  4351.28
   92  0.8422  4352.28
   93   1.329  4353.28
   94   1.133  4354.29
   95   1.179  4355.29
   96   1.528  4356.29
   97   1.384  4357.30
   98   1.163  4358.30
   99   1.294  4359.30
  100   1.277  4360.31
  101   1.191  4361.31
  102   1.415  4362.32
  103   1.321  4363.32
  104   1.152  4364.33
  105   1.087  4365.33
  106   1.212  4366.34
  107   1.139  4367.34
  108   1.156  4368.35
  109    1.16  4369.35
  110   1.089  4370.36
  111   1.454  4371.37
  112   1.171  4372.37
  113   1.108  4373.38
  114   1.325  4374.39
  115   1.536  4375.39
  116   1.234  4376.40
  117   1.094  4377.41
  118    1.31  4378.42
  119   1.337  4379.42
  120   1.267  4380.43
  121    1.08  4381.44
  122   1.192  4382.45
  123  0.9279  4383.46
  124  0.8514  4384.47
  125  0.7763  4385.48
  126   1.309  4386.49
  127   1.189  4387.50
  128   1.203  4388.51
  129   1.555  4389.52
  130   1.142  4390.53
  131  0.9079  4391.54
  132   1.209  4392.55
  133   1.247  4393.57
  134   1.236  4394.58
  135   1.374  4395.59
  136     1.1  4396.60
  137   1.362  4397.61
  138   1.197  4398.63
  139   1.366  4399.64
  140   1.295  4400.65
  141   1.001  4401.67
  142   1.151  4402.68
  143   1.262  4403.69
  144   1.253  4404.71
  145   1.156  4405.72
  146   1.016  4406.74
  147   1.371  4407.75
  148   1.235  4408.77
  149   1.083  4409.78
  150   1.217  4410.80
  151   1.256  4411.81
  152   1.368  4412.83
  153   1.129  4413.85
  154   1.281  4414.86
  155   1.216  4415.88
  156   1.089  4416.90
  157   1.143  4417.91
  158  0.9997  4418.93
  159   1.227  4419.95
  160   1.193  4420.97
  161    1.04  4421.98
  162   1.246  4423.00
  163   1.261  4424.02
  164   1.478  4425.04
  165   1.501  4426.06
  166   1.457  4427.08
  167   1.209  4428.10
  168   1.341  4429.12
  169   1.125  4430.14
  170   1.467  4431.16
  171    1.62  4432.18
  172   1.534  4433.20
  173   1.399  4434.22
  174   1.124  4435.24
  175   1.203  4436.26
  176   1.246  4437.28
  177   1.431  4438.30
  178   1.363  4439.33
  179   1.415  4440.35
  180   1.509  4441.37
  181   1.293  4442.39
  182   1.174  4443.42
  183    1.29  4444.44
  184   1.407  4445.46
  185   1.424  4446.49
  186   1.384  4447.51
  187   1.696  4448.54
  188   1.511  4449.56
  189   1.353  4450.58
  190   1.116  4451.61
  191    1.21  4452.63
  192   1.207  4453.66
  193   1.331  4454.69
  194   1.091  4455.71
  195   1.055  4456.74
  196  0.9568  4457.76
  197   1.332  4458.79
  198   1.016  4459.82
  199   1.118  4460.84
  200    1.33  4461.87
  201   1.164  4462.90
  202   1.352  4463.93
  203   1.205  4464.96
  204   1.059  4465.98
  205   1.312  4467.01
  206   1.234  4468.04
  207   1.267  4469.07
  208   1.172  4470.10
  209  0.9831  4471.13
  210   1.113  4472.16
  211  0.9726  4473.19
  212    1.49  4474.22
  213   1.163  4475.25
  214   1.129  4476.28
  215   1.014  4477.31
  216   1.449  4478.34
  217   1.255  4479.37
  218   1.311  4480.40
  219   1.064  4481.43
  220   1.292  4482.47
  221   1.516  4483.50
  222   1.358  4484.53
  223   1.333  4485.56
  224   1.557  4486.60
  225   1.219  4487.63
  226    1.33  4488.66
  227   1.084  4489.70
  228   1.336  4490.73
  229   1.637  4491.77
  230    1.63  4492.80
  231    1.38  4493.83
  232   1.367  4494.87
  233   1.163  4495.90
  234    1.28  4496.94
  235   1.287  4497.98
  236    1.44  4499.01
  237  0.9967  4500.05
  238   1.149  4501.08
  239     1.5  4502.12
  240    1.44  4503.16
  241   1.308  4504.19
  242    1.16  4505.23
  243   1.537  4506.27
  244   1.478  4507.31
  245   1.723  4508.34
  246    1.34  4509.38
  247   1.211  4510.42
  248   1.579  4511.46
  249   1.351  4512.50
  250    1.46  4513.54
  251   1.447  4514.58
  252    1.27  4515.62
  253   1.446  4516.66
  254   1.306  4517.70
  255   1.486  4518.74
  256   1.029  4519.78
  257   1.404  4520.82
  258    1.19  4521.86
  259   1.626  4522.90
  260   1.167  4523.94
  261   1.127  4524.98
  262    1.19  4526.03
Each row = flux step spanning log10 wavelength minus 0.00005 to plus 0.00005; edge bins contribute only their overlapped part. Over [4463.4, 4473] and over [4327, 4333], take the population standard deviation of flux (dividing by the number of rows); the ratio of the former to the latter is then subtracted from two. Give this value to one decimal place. 1.2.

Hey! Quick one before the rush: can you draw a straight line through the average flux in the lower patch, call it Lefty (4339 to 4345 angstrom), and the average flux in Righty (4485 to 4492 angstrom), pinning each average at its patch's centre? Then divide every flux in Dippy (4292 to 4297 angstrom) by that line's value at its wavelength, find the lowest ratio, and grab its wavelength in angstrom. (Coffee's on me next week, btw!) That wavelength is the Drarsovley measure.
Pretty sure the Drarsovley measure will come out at 4294.54 angstrom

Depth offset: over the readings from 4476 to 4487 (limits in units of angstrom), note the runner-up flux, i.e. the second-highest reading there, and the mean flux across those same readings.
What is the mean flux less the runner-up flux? -0.22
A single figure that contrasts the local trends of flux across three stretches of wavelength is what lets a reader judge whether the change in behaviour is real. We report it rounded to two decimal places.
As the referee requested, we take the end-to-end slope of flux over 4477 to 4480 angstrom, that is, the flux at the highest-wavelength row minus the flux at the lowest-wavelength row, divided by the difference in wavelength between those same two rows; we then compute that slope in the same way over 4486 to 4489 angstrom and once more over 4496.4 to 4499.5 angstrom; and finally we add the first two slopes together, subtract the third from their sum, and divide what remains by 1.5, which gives -0.05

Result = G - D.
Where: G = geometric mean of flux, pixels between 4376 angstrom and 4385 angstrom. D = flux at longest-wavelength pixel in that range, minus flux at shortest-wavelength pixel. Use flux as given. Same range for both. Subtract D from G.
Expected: 1.5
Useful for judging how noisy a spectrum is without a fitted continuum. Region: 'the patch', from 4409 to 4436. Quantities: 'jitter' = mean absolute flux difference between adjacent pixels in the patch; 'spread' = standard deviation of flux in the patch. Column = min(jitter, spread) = 0.143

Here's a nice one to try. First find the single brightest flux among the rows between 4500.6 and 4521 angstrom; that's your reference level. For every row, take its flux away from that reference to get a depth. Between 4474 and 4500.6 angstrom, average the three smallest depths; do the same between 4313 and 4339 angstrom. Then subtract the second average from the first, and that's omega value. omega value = -0.12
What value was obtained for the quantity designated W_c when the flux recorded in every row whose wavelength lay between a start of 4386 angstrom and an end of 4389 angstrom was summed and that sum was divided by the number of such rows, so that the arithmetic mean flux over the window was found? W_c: 1.23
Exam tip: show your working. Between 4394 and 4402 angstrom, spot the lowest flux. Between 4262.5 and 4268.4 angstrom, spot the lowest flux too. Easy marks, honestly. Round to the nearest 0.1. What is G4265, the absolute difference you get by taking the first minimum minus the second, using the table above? 0.2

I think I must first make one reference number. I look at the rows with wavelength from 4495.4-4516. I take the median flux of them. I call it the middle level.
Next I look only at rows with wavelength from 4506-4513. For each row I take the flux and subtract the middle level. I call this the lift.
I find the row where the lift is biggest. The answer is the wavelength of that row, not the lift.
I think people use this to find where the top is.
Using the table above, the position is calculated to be 4508.34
